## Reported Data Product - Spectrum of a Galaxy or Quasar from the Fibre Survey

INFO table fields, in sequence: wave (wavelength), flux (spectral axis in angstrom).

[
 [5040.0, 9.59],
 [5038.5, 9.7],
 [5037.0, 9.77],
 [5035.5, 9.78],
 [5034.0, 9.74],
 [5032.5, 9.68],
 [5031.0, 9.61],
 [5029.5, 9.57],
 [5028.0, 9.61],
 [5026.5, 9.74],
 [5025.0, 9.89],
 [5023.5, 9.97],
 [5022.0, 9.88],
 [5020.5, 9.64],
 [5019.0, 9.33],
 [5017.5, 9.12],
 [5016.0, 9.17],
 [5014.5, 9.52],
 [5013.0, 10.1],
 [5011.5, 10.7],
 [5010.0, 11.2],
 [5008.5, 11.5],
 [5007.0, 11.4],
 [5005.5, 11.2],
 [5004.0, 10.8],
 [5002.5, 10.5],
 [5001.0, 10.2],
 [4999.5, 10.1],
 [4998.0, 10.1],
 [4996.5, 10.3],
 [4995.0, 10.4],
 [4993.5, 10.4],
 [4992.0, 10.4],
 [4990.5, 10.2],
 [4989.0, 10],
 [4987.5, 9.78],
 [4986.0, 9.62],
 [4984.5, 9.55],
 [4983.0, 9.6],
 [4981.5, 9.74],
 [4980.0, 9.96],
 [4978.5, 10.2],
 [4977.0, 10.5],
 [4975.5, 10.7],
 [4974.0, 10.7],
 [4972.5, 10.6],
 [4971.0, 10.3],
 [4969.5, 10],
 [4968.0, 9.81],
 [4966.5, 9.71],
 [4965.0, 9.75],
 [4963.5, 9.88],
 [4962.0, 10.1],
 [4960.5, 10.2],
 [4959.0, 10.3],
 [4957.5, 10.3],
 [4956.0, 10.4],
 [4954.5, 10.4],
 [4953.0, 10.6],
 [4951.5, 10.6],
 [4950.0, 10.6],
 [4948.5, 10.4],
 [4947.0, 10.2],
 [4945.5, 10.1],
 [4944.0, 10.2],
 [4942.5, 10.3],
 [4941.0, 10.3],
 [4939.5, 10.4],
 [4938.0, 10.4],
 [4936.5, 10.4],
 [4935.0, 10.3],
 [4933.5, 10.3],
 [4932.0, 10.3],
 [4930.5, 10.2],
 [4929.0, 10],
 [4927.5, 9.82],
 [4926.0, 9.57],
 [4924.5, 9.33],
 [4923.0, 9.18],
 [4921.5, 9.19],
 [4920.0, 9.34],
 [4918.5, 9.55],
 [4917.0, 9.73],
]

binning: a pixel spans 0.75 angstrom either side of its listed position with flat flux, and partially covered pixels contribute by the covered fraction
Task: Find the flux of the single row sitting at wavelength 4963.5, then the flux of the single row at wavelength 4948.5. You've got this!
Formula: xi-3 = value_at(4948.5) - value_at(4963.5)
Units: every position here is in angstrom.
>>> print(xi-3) 0.52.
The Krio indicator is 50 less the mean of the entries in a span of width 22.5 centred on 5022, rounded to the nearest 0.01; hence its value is 40.30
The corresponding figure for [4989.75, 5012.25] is 39.37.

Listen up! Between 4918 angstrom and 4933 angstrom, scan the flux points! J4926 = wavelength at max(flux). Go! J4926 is 4932.0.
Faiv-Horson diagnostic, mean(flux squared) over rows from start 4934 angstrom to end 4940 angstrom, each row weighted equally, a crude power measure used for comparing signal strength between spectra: 108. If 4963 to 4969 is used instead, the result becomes 96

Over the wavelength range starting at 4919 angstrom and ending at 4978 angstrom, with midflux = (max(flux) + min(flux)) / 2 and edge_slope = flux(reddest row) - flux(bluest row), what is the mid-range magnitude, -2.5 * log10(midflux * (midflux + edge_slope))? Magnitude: -5.11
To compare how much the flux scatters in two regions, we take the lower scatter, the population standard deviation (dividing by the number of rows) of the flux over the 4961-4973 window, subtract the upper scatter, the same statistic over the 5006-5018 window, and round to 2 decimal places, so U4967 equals -0.64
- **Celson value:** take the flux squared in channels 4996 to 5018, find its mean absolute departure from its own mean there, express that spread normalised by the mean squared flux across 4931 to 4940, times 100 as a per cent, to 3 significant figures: 11.8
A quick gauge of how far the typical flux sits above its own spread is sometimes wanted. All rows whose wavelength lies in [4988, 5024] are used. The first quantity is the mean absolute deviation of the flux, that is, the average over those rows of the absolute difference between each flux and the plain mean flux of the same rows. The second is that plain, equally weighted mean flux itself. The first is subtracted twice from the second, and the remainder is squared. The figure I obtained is 86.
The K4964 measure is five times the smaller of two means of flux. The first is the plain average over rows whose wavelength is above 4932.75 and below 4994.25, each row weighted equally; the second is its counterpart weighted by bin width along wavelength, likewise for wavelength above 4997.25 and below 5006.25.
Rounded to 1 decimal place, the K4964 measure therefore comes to 51.0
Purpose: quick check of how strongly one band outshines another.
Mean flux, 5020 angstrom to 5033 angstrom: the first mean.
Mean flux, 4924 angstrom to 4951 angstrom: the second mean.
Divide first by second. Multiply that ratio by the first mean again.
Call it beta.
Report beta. 9.3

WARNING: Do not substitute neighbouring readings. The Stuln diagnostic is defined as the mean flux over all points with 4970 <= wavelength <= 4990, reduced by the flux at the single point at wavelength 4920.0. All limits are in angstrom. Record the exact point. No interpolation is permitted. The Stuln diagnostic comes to 0.8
